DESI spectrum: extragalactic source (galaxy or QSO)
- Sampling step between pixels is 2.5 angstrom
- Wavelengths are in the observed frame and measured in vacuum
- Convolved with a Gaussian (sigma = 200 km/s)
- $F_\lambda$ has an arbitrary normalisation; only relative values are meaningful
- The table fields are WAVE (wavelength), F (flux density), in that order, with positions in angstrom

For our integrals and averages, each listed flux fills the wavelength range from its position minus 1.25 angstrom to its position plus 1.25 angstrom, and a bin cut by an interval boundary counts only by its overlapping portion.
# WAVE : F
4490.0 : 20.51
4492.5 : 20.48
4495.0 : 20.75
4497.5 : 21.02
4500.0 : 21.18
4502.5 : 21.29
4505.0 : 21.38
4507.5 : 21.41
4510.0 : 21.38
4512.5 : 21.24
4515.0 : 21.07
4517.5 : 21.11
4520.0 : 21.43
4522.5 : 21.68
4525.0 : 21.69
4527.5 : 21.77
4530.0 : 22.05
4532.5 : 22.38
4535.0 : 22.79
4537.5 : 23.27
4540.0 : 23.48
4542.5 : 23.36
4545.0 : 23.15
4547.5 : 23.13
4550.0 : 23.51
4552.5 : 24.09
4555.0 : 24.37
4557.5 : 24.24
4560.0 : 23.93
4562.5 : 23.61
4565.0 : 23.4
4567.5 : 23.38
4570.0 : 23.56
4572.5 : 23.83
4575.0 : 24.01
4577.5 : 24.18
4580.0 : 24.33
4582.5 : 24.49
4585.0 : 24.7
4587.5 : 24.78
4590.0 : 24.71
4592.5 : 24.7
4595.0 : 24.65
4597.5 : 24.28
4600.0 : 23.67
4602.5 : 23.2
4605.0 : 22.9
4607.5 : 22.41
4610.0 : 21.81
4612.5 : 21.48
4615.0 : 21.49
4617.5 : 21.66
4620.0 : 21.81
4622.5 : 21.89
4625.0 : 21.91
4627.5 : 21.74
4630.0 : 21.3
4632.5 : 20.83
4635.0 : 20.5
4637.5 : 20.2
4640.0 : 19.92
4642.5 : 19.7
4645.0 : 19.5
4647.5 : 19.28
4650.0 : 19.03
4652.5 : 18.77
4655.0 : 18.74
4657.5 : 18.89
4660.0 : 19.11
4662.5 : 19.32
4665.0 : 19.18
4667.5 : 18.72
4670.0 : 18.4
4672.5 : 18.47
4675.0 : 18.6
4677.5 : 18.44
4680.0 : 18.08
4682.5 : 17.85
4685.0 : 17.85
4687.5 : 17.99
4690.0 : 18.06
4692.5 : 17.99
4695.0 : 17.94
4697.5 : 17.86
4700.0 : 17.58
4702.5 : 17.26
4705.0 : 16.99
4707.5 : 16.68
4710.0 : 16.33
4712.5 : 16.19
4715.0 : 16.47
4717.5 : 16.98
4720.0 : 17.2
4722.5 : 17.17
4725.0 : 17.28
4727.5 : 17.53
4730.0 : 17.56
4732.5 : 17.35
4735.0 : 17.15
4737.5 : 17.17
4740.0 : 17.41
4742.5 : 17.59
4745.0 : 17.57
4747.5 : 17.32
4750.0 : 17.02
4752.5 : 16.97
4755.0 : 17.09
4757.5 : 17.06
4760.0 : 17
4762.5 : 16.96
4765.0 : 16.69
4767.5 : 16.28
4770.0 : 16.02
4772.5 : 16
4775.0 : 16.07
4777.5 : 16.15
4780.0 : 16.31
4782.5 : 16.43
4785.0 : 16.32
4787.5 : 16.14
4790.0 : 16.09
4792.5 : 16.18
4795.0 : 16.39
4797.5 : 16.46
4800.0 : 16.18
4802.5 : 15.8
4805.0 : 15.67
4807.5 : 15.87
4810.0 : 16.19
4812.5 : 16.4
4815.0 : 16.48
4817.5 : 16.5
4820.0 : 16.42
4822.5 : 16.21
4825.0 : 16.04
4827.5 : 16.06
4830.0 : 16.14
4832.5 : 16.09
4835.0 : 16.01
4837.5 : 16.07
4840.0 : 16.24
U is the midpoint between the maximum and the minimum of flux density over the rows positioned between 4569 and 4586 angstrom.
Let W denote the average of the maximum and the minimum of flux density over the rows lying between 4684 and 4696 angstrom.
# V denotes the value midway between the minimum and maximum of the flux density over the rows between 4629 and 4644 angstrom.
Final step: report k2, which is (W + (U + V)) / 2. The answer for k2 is 31.3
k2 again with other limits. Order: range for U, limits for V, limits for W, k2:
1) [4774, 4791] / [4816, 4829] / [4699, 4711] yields 24.7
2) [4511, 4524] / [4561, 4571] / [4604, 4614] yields 33.5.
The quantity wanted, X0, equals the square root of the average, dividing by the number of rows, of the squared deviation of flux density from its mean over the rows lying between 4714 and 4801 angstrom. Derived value 0.52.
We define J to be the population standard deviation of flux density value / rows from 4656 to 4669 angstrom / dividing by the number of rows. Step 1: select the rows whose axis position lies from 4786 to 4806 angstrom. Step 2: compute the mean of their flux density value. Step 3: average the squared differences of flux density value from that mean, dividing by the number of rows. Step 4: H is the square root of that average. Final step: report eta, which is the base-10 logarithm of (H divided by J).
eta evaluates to 0.1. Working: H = 0.25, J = 0.21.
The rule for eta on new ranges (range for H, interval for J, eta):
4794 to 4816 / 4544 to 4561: -0.2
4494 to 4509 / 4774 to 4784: 0.2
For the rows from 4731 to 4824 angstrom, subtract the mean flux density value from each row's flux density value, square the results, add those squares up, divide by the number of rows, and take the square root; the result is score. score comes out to 0.52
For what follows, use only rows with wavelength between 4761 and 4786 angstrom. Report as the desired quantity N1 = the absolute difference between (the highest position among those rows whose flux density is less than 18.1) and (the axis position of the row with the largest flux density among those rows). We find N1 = 22.5 angstrom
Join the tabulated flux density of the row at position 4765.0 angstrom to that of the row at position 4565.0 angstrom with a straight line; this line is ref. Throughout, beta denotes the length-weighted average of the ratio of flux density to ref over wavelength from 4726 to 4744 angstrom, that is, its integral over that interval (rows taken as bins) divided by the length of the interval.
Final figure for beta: 0.98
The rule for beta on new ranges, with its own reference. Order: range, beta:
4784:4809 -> 1.03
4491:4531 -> 0.85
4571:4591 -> 1.07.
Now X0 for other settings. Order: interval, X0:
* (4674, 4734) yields 0.63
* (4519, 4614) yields 1.01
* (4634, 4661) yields 0.57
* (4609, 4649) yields 0.92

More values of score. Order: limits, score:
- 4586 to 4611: 1.03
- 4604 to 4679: 1.40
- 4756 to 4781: 0.41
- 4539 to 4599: 0.53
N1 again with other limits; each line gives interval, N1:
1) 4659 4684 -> 20.0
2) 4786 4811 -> 12.5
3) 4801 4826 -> 7.5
